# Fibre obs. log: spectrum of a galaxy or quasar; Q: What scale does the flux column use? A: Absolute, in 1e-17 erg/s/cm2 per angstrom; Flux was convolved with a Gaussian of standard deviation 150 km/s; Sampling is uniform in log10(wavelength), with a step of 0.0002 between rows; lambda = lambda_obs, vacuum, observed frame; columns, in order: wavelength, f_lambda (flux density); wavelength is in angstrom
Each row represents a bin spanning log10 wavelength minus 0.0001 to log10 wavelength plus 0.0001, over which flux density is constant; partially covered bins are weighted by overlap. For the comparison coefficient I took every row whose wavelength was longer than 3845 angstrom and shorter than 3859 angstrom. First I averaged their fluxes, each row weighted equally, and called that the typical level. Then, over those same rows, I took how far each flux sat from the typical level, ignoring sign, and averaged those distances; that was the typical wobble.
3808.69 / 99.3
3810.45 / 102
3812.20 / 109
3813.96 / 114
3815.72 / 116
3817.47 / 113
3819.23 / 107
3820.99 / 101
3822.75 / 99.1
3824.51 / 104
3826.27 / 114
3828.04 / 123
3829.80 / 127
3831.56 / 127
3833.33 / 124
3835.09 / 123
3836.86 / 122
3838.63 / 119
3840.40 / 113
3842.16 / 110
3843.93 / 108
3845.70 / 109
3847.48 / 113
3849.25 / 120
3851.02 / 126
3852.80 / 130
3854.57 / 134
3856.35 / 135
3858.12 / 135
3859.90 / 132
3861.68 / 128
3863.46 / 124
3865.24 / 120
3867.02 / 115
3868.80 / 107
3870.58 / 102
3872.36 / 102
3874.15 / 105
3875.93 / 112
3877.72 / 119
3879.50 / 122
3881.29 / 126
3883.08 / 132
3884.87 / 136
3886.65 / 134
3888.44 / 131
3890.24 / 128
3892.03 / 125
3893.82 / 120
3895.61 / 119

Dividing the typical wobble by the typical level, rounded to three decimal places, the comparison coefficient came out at 0.067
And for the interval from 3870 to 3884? 0.085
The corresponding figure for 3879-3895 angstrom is 0.035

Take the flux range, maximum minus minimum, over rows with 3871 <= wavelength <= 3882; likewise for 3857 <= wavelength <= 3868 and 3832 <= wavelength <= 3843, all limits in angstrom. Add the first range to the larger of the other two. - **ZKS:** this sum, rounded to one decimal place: 44.0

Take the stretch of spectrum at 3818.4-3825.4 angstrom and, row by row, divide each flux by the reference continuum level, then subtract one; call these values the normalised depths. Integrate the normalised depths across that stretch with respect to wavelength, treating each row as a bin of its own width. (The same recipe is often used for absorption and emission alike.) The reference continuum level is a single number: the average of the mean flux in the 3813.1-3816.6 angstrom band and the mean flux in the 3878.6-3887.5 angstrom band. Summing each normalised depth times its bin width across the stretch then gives -1.1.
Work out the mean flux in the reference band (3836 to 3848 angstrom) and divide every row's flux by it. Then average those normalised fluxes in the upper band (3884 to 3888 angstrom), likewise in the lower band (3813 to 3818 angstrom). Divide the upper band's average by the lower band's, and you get 1.18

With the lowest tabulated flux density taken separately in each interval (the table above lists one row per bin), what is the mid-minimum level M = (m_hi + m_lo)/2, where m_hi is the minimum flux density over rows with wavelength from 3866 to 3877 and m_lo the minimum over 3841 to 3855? 105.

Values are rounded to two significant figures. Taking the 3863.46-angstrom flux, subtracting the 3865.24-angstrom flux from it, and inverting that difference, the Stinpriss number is 0.25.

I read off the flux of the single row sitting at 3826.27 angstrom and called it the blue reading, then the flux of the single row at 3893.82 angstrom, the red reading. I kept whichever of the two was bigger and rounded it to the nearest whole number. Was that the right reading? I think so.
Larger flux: 120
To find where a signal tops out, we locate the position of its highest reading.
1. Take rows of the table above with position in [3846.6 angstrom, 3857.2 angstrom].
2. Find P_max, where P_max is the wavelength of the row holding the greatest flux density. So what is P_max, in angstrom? 3856.35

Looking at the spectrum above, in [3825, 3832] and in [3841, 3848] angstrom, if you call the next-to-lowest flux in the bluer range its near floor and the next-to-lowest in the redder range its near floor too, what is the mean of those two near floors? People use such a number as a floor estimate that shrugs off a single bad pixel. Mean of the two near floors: 116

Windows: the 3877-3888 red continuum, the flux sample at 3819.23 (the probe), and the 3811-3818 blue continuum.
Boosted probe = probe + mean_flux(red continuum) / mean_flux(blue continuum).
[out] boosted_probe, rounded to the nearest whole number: 108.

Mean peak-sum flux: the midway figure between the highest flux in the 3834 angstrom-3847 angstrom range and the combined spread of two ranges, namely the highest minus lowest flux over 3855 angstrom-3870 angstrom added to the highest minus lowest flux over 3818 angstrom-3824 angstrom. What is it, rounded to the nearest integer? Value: 79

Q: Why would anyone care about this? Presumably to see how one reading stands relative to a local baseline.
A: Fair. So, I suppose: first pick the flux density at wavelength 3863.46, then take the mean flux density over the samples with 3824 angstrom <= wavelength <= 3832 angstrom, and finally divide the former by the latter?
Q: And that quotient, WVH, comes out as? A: 1.04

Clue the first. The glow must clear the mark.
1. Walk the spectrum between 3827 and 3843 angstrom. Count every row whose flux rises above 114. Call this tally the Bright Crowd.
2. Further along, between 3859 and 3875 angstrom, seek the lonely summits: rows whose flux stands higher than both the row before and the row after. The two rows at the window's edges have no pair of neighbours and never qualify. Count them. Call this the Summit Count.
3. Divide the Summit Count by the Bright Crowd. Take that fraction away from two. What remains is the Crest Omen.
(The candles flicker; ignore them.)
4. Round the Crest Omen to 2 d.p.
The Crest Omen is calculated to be 2.00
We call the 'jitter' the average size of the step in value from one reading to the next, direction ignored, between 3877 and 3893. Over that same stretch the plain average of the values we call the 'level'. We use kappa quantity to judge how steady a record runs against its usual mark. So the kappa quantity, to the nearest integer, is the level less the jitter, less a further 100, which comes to 25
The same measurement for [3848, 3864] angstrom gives 26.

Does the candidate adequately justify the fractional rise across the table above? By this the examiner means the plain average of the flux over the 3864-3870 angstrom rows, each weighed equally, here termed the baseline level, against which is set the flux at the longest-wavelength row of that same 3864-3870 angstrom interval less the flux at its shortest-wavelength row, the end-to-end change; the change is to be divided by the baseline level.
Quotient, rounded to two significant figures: -0.11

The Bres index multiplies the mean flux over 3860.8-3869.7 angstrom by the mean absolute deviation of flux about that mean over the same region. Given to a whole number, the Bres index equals 741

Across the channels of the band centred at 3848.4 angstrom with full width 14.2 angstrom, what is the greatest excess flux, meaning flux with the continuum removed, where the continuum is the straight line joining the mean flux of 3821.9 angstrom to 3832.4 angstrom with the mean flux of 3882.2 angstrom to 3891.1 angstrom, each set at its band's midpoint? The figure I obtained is 11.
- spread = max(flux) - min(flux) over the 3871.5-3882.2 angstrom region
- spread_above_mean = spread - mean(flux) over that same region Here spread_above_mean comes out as -90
